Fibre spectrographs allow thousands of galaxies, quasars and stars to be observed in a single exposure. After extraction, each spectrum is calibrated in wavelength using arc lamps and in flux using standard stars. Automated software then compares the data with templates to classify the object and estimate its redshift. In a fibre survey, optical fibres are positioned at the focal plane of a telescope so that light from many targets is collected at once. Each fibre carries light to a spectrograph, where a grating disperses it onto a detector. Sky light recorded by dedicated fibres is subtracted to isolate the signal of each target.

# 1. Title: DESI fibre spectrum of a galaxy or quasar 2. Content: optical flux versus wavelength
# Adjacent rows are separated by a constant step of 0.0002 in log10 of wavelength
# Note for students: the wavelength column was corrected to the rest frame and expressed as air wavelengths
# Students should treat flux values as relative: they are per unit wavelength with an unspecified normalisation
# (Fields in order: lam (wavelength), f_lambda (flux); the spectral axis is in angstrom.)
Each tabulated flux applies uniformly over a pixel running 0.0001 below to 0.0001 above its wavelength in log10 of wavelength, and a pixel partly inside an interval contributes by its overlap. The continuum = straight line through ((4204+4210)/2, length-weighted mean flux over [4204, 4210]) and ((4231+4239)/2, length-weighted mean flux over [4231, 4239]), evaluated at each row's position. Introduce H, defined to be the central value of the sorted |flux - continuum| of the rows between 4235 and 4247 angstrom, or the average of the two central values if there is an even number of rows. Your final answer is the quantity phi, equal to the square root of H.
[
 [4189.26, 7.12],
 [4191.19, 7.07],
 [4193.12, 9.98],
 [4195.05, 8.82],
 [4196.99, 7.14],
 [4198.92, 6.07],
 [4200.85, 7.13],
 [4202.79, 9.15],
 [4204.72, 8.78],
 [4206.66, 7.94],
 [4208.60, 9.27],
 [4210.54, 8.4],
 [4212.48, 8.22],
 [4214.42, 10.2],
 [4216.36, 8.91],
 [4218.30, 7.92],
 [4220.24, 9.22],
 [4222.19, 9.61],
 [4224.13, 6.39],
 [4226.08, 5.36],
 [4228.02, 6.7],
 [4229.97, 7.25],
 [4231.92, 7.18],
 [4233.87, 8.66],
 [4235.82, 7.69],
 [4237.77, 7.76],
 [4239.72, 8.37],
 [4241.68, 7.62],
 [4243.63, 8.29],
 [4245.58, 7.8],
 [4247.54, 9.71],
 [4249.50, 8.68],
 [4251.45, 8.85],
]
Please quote 0.44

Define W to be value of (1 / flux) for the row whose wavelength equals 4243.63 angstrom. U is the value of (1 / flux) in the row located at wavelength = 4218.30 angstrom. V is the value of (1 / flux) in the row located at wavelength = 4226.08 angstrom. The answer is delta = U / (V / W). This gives 0.082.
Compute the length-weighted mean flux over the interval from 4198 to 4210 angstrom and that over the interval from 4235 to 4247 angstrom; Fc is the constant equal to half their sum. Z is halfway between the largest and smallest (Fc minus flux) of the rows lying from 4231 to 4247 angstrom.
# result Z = 0.11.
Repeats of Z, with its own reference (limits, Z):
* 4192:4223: -0.10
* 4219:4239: 0.55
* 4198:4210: 0.36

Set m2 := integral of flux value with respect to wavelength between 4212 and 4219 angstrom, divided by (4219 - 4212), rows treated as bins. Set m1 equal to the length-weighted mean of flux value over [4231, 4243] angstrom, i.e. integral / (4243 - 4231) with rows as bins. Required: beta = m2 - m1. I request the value 1.0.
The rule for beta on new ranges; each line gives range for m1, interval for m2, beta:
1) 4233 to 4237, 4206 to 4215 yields 0.6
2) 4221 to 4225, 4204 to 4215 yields 0.6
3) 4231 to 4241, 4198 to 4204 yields -0.4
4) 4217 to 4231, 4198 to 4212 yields 0.6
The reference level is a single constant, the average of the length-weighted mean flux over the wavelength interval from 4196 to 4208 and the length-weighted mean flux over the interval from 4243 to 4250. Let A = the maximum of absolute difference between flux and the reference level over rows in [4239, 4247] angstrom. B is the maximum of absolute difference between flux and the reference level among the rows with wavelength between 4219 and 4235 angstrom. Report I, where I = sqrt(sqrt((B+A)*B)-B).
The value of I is 0.52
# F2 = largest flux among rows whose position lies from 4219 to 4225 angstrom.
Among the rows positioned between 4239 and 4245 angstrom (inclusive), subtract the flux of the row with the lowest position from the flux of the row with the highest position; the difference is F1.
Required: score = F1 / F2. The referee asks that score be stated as -0.01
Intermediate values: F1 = 0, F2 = 9.61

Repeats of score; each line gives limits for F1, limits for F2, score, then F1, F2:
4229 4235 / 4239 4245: 0.17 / 1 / 8.37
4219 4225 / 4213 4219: -0.28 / -3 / 10.2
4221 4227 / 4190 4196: -0.43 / -4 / 9.98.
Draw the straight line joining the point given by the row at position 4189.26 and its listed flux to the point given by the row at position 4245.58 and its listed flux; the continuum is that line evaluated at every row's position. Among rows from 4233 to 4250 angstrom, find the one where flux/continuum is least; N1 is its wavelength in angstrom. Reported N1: 4241.68 angstrom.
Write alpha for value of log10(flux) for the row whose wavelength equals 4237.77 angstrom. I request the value 0.89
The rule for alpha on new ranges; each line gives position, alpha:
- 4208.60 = 0.97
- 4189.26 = 0.85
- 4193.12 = 1.00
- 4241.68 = 0.88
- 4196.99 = 0.85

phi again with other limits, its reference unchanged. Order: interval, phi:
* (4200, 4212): 0.74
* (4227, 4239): 0.86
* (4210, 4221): 0.68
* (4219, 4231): 1.17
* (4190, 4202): 1.31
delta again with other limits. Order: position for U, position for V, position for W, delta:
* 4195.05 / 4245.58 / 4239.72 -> 0.106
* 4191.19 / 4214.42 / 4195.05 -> 0.164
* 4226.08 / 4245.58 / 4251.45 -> 0.164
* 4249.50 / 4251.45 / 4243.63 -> 0.123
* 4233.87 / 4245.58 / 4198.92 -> 0.148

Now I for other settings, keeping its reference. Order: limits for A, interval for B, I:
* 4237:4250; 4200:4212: 0.77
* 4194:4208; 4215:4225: 0.93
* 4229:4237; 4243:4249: 0.66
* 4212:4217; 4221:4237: 0.93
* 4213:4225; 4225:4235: 0.93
